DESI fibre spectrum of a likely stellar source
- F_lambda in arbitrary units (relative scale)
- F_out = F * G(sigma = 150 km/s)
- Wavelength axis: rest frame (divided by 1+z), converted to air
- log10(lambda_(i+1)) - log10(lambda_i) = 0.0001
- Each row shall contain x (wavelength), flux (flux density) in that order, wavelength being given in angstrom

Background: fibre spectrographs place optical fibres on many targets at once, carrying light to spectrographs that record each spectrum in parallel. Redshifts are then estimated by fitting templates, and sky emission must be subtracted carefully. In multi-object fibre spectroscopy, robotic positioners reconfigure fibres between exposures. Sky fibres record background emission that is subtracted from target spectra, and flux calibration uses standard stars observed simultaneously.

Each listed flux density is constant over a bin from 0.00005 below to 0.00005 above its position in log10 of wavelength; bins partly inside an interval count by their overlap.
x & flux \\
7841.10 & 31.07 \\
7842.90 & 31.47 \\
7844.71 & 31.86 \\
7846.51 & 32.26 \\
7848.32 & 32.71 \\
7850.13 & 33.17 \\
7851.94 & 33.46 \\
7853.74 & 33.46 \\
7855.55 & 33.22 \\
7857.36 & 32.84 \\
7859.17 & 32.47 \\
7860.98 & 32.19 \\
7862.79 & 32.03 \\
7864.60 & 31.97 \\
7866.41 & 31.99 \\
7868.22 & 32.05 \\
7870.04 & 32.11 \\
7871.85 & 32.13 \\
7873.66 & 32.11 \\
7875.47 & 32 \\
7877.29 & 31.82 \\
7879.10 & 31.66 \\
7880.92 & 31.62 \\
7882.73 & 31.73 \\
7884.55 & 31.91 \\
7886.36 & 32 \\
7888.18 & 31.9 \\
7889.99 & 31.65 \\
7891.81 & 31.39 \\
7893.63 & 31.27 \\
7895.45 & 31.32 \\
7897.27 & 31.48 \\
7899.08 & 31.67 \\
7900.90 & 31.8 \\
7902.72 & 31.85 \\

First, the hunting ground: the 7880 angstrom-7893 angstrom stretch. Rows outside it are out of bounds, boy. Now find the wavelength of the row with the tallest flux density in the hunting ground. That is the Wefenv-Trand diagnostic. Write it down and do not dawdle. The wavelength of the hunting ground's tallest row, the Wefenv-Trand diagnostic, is 7886.36 angstrom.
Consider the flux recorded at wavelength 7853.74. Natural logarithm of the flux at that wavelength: 3.51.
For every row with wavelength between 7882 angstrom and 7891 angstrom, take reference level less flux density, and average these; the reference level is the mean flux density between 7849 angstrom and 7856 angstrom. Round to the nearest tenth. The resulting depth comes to 1.5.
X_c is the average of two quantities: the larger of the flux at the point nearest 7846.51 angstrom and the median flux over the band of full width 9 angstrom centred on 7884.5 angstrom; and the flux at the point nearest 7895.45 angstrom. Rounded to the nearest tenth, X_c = 31.8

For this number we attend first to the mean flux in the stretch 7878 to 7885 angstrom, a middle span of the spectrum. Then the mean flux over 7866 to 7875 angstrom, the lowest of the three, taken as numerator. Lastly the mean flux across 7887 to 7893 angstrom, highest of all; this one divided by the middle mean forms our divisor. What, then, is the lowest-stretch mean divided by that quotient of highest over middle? 32.2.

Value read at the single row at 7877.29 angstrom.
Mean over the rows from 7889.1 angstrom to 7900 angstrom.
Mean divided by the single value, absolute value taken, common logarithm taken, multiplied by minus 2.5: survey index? 0.012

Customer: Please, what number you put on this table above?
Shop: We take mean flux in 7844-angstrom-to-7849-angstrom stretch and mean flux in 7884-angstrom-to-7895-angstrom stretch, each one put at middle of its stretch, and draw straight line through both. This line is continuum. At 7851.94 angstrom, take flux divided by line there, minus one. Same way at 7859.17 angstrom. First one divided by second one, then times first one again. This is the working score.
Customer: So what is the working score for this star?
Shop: 0.133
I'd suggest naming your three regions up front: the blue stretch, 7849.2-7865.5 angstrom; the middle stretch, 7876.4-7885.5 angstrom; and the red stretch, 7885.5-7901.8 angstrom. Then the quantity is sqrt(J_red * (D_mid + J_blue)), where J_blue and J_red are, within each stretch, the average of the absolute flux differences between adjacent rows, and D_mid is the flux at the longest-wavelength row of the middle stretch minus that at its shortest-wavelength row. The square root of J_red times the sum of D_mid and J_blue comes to 0.222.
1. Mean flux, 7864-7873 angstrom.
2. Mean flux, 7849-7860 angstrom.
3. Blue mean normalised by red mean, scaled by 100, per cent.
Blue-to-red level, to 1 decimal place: 103.3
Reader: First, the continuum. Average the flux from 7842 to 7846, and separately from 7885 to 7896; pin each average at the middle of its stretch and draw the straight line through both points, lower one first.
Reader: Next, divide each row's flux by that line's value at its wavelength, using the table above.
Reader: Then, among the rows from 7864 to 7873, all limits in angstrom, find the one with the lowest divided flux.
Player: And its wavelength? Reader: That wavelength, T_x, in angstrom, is 7864.60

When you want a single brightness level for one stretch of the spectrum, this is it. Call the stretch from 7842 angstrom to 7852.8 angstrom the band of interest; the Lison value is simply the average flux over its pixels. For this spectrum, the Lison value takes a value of 32.5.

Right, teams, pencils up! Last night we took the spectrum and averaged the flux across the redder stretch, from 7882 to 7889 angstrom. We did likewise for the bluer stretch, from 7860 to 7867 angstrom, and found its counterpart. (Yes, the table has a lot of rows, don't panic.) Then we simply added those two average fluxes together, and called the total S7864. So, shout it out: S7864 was 63.9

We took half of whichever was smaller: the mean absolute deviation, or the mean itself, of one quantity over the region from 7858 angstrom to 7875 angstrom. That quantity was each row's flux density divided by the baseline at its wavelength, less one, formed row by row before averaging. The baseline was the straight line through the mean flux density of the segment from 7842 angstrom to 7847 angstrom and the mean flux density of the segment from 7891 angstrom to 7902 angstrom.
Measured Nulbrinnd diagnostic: 0.0016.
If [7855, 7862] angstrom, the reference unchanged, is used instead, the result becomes 0.0053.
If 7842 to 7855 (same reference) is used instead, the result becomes 0.0106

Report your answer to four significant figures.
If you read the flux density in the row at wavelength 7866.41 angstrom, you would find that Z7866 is 31.99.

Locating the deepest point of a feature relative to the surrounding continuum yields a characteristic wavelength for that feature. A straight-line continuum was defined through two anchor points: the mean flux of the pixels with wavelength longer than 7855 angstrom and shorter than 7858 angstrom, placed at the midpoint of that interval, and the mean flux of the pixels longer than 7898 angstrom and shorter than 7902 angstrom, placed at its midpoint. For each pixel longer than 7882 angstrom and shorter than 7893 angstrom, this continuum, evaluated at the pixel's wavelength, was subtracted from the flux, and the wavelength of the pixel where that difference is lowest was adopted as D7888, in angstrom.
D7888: 7891.81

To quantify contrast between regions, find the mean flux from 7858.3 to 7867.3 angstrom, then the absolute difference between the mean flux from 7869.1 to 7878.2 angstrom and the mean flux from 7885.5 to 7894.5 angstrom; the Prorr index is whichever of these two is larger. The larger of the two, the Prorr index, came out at 32.1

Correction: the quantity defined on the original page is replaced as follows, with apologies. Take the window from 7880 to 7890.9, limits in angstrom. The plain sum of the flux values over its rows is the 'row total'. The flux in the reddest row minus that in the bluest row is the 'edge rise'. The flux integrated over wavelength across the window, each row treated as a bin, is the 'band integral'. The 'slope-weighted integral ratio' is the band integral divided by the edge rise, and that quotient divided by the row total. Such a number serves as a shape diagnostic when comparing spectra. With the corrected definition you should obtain 61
